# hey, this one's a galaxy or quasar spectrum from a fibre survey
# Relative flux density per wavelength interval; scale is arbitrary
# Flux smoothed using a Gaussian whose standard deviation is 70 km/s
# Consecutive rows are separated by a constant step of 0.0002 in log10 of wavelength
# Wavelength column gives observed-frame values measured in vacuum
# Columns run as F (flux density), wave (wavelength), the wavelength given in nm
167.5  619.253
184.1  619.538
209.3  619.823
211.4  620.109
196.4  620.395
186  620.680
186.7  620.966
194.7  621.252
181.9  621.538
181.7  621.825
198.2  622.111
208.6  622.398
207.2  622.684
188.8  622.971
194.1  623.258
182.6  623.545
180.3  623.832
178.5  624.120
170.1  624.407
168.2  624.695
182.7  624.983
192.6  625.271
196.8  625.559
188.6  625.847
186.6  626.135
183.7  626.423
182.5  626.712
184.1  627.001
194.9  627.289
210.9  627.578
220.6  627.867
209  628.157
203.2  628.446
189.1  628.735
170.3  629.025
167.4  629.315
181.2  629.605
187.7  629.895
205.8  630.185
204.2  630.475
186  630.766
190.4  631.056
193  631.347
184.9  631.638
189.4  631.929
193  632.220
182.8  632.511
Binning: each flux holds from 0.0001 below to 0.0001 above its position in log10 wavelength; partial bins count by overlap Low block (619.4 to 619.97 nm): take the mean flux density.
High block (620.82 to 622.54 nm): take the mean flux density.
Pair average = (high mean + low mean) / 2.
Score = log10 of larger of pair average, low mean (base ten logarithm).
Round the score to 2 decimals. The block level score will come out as 2.29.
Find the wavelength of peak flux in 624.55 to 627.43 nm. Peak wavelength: 625.559 nm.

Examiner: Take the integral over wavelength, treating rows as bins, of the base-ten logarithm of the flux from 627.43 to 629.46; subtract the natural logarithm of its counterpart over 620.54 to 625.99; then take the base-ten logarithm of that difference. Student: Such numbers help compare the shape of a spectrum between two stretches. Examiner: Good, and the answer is 0.33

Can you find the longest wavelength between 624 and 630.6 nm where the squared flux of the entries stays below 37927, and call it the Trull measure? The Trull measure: 629.895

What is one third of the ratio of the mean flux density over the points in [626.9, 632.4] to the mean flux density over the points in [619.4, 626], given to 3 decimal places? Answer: 0.338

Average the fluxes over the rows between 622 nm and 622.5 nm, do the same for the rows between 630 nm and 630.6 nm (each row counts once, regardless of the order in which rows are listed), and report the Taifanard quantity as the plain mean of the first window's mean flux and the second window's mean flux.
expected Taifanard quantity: 204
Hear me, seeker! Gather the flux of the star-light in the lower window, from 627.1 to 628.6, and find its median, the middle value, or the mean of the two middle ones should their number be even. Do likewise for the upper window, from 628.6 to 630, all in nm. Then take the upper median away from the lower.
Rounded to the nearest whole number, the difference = 28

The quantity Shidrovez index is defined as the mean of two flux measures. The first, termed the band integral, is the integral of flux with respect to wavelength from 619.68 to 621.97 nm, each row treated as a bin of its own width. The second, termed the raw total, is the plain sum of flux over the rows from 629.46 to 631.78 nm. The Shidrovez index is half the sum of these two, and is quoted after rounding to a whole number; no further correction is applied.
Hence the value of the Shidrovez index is 988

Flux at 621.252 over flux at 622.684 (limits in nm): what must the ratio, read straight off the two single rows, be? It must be 0.94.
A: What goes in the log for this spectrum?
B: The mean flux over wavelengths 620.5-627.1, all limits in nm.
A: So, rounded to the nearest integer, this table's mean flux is 187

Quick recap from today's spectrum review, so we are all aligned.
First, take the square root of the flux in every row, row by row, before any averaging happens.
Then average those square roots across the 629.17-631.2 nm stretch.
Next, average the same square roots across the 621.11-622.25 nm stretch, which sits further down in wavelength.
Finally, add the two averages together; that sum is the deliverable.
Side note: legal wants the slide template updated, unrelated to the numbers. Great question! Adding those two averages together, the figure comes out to 27.5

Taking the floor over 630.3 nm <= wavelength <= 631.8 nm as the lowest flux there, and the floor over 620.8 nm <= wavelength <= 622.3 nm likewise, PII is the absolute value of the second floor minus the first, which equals 3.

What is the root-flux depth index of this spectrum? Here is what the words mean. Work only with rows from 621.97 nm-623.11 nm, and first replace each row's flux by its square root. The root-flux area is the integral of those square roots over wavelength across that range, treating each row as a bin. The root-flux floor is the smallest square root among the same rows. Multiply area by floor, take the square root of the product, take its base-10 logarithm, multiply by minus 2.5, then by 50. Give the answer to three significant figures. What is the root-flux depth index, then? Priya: -147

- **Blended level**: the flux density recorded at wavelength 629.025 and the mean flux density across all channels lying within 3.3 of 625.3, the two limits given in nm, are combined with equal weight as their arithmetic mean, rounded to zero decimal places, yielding 181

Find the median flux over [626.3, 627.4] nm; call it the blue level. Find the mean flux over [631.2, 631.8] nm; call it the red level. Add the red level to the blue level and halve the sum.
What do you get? 186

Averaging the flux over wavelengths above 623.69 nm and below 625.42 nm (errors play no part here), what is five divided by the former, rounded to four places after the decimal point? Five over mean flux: 0.0280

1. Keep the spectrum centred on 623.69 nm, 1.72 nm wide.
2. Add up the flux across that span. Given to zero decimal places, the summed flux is 1094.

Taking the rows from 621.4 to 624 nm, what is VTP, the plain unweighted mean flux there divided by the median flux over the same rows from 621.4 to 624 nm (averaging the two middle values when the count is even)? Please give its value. 1.01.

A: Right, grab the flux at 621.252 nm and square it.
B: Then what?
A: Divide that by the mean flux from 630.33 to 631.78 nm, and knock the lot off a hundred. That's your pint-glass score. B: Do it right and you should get -98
